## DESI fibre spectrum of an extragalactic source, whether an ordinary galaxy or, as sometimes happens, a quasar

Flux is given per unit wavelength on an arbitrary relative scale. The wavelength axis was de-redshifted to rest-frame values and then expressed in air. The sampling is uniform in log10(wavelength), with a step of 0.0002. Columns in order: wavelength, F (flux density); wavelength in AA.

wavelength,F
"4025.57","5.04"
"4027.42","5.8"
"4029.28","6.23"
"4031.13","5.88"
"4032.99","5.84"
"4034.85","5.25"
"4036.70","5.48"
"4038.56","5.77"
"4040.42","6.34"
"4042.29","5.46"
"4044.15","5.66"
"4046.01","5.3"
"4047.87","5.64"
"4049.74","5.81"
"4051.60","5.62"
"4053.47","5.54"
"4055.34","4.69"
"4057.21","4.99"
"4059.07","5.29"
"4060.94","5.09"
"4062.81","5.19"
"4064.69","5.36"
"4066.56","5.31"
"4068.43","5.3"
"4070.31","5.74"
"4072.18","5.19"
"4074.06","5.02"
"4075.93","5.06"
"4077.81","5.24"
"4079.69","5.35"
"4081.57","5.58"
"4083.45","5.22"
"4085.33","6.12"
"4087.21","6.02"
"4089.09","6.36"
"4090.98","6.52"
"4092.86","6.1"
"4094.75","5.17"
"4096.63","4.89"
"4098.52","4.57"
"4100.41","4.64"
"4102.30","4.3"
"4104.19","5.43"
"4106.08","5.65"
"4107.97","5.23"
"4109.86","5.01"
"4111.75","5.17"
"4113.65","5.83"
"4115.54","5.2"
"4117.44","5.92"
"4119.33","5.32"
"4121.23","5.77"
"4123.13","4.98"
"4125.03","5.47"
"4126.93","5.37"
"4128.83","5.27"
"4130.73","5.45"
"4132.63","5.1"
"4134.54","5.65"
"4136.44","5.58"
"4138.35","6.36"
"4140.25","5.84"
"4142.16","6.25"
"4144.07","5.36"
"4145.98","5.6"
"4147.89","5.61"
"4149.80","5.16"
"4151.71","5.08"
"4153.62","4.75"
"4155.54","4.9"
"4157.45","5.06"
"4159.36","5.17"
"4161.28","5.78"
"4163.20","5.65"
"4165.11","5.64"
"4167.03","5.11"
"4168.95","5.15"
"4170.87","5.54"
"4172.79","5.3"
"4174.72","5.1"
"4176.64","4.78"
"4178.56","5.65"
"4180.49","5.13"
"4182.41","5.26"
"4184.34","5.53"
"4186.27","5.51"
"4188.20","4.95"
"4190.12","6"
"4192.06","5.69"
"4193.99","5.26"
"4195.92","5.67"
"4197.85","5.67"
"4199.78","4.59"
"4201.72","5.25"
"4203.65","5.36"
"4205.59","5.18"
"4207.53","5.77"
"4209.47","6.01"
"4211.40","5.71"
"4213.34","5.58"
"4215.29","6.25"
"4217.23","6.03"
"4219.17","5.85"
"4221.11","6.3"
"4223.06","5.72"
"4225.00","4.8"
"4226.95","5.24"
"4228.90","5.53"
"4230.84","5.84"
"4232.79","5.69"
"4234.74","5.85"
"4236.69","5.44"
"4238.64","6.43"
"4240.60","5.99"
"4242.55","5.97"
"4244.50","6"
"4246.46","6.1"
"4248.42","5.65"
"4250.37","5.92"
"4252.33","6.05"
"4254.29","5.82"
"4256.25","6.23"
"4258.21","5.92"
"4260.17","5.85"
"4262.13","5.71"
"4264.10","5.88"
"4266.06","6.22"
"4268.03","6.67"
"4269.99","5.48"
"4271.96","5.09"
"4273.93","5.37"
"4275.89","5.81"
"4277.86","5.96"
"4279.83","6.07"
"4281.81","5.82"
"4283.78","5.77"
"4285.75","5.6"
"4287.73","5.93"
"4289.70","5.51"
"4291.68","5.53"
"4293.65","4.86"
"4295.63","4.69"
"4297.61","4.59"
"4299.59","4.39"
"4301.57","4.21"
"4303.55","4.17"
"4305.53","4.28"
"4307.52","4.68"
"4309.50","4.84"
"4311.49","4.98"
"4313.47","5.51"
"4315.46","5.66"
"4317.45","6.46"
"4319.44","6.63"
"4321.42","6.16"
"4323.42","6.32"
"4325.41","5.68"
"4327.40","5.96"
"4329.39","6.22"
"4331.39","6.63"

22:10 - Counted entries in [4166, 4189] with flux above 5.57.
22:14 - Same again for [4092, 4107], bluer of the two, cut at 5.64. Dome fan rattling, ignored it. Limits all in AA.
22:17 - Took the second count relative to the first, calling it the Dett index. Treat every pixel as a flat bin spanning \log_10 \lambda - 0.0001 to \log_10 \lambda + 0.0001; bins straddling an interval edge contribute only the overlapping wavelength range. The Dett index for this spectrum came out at 2.0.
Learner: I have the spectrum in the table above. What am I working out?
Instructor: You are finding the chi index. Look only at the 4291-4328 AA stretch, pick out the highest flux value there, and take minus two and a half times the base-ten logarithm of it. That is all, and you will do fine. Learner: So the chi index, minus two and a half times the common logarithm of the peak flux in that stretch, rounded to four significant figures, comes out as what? -2.054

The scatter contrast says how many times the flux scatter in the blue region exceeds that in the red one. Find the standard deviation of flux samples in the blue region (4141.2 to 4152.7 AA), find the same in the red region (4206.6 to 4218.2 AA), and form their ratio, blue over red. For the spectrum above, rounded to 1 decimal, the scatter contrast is 1.7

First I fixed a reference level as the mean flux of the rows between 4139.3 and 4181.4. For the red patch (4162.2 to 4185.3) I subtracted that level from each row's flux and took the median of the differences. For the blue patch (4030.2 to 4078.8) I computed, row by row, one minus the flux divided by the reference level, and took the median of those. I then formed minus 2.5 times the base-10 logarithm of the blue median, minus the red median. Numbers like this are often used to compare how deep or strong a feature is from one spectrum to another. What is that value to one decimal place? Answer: 6.8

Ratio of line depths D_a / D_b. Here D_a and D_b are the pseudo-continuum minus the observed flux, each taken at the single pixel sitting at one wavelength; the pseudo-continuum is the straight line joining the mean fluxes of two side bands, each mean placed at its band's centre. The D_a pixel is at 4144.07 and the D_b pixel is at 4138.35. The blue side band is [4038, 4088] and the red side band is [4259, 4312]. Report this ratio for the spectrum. 0.0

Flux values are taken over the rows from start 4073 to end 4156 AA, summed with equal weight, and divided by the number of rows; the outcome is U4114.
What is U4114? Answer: 5.42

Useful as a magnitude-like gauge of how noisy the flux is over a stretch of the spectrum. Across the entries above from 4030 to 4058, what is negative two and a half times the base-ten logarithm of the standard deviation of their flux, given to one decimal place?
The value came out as 1.0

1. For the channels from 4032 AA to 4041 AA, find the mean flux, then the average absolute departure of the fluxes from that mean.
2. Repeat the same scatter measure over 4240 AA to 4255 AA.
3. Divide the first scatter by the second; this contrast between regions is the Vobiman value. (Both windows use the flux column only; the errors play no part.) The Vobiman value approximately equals 2.8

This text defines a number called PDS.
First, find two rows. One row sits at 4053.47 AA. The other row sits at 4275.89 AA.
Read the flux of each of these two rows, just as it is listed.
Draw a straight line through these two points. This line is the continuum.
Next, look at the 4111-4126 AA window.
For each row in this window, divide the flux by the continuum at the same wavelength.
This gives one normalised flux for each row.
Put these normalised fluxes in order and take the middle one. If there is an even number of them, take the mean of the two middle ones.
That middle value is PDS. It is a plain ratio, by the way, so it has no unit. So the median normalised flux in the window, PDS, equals 0.96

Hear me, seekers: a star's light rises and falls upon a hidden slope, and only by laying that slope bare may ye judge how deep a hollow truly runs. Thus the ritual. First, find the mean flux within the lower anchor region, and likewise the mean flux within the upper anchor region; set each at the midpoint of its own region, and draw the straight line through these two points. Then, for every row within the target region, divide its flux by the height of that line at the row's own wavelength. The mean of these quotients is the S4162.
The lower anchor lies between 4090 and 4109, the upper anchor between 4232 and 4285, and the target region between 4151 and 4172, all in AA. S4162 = 0.96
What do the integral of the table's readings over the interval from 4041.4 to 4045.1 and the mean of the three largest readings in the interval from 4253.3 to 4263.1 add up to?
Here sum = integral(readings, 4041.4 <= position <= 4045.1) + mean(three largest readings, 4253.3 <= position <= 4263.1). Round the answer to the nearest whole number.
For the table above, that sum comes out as 27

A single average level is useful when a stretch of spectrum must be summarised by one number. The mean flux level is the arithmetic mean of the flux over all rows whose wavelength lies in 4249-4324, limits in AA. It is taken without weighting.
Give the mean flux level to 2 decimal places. 5.54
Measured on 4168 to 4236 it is 5.51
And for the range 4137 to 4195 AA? 5.41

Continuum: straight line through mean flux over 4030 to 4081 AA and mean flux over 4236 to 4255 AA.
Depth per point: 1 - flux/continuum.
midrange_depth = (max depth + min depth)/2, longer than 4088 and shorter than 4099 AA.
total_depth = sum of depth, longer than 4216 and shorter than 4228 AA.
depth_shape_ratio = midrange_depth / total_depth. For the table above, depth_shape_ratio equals 0.0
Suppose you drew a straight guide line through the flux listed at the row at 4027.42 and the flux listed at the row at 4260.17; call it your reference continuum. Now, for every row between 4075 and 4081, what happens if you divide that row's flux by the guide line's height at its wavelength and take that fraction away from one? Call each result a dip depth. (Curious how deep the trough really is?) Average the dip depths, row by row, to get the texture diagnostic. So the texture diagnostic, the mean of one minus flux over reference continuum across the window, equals 0.10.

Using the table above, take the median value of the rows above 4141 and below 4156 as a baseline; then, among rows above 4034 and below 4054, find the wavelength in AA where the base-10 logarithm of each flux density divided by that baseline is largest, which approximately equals 4040.42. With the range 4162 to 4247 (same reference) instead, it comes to 4238.64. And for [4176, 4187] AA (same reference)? 4178.56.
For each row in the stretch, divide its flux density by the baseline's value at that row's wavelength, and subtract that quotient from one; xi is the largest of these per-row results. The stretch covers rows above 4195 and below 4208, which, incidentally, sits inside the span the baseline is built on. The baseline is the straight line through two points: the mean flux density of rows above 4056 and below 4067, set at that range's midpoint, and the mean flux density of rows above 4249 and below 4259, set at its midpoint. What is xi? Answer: 0.20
